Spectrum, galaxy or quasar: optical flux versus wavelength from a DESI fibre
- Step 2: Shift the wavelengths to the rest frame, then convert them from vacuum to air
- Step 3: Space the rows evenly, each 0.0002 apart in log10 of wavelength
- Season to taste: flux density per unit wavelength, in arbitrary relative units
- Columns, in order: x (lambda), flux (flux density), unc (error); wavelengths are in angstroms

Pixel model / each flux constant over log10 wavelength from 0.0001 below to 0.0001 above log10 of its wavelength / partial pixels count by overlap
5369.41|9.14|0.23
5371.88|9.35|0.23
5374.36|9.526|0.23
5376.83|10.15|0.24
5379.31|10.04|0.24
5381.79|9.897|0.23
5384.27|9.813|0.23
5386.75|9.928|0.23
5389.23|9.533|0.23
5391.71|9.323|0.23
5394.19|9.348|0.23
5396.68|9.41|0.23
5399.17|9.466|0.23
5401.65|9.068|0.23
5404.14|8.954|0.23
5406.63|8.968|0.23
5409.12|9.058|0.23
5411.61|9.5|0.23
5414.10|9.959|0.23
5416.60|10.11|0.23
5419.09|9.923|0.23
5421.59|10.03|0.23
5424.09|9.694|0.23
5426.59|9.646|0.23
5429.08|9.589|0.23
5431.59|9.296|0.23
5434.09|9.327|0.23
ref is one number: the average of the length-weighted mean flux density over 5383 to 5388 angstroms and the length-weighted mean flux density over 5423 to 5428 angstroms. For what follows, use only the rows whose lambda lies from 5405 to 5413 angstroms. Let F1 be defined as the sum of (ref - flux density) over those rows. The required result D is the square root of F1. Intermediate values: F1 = 1.8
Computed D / 1.34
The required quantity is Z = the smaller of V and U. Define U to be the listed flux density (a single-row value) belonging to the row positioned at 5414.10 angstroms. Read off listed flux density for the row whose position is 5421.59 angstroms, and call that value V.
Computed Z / 10.0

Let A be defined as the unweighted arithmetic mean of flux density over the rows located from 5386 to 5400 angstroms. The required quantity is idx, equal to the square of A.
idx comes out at 90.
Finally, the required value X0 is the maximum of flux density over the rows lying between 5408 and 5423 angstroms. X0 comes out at 10.11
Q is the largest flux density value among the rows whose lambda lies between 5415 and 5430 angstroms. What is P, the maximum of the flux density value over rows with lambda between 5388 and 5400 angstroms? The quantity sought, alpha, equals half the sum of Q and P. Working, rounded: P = 9.533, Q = 10.11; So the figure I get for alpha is 9.8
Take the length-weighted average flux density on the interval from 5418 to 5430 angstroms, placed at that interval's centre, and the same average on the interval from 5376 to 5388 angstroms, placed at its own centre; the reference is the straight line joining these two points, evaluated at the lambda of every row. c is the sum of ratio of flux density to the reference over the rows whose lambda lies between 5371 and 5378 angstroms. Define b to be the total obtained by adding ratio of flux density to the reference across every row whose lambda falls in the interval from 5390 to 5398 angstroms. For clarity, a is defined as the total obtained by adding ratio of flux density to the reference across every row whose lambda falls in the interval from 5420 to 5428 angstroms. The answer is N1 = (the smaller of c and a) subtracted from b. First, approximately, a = 3.00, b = 2.84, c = 2.91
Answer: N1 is -0.07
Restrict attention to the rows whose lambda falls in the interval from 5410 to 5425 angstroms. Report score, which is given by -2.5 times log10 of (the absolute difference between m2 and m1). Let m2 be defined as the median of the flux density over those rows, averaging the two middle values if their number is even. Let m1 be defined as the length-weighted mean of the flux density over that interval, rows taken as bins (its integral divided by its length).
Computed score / 2.6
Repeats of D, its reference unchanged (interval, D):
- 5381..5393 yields 0.62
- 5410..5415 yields 0.31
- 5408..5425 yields 0.40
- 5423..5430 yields 0.63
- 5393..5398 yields 0.89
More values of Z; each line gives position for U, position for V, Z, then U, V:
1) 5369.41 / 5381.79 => 9.1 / 9.14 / 9.897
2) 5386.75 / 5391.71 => 9.3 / 9.928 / 9.323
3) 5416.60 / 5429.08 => 9.6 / 10.11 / 9.589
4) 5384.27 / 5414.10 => 9.8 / 9.813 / 9.959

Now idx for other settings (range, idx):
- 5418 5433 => 94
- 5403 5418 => 89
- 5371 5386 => 96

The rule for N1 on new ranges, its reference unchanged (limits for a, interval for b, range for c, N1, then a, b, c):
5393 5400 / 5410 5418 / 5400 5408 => 0.27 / 2.85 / 3.01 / 2.74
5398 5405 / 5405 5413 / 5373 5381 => 0.01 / 2.78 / 2.80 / 2.98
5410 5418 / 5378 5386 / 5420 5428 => -0.01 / 3.01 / 2.99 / 3.00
